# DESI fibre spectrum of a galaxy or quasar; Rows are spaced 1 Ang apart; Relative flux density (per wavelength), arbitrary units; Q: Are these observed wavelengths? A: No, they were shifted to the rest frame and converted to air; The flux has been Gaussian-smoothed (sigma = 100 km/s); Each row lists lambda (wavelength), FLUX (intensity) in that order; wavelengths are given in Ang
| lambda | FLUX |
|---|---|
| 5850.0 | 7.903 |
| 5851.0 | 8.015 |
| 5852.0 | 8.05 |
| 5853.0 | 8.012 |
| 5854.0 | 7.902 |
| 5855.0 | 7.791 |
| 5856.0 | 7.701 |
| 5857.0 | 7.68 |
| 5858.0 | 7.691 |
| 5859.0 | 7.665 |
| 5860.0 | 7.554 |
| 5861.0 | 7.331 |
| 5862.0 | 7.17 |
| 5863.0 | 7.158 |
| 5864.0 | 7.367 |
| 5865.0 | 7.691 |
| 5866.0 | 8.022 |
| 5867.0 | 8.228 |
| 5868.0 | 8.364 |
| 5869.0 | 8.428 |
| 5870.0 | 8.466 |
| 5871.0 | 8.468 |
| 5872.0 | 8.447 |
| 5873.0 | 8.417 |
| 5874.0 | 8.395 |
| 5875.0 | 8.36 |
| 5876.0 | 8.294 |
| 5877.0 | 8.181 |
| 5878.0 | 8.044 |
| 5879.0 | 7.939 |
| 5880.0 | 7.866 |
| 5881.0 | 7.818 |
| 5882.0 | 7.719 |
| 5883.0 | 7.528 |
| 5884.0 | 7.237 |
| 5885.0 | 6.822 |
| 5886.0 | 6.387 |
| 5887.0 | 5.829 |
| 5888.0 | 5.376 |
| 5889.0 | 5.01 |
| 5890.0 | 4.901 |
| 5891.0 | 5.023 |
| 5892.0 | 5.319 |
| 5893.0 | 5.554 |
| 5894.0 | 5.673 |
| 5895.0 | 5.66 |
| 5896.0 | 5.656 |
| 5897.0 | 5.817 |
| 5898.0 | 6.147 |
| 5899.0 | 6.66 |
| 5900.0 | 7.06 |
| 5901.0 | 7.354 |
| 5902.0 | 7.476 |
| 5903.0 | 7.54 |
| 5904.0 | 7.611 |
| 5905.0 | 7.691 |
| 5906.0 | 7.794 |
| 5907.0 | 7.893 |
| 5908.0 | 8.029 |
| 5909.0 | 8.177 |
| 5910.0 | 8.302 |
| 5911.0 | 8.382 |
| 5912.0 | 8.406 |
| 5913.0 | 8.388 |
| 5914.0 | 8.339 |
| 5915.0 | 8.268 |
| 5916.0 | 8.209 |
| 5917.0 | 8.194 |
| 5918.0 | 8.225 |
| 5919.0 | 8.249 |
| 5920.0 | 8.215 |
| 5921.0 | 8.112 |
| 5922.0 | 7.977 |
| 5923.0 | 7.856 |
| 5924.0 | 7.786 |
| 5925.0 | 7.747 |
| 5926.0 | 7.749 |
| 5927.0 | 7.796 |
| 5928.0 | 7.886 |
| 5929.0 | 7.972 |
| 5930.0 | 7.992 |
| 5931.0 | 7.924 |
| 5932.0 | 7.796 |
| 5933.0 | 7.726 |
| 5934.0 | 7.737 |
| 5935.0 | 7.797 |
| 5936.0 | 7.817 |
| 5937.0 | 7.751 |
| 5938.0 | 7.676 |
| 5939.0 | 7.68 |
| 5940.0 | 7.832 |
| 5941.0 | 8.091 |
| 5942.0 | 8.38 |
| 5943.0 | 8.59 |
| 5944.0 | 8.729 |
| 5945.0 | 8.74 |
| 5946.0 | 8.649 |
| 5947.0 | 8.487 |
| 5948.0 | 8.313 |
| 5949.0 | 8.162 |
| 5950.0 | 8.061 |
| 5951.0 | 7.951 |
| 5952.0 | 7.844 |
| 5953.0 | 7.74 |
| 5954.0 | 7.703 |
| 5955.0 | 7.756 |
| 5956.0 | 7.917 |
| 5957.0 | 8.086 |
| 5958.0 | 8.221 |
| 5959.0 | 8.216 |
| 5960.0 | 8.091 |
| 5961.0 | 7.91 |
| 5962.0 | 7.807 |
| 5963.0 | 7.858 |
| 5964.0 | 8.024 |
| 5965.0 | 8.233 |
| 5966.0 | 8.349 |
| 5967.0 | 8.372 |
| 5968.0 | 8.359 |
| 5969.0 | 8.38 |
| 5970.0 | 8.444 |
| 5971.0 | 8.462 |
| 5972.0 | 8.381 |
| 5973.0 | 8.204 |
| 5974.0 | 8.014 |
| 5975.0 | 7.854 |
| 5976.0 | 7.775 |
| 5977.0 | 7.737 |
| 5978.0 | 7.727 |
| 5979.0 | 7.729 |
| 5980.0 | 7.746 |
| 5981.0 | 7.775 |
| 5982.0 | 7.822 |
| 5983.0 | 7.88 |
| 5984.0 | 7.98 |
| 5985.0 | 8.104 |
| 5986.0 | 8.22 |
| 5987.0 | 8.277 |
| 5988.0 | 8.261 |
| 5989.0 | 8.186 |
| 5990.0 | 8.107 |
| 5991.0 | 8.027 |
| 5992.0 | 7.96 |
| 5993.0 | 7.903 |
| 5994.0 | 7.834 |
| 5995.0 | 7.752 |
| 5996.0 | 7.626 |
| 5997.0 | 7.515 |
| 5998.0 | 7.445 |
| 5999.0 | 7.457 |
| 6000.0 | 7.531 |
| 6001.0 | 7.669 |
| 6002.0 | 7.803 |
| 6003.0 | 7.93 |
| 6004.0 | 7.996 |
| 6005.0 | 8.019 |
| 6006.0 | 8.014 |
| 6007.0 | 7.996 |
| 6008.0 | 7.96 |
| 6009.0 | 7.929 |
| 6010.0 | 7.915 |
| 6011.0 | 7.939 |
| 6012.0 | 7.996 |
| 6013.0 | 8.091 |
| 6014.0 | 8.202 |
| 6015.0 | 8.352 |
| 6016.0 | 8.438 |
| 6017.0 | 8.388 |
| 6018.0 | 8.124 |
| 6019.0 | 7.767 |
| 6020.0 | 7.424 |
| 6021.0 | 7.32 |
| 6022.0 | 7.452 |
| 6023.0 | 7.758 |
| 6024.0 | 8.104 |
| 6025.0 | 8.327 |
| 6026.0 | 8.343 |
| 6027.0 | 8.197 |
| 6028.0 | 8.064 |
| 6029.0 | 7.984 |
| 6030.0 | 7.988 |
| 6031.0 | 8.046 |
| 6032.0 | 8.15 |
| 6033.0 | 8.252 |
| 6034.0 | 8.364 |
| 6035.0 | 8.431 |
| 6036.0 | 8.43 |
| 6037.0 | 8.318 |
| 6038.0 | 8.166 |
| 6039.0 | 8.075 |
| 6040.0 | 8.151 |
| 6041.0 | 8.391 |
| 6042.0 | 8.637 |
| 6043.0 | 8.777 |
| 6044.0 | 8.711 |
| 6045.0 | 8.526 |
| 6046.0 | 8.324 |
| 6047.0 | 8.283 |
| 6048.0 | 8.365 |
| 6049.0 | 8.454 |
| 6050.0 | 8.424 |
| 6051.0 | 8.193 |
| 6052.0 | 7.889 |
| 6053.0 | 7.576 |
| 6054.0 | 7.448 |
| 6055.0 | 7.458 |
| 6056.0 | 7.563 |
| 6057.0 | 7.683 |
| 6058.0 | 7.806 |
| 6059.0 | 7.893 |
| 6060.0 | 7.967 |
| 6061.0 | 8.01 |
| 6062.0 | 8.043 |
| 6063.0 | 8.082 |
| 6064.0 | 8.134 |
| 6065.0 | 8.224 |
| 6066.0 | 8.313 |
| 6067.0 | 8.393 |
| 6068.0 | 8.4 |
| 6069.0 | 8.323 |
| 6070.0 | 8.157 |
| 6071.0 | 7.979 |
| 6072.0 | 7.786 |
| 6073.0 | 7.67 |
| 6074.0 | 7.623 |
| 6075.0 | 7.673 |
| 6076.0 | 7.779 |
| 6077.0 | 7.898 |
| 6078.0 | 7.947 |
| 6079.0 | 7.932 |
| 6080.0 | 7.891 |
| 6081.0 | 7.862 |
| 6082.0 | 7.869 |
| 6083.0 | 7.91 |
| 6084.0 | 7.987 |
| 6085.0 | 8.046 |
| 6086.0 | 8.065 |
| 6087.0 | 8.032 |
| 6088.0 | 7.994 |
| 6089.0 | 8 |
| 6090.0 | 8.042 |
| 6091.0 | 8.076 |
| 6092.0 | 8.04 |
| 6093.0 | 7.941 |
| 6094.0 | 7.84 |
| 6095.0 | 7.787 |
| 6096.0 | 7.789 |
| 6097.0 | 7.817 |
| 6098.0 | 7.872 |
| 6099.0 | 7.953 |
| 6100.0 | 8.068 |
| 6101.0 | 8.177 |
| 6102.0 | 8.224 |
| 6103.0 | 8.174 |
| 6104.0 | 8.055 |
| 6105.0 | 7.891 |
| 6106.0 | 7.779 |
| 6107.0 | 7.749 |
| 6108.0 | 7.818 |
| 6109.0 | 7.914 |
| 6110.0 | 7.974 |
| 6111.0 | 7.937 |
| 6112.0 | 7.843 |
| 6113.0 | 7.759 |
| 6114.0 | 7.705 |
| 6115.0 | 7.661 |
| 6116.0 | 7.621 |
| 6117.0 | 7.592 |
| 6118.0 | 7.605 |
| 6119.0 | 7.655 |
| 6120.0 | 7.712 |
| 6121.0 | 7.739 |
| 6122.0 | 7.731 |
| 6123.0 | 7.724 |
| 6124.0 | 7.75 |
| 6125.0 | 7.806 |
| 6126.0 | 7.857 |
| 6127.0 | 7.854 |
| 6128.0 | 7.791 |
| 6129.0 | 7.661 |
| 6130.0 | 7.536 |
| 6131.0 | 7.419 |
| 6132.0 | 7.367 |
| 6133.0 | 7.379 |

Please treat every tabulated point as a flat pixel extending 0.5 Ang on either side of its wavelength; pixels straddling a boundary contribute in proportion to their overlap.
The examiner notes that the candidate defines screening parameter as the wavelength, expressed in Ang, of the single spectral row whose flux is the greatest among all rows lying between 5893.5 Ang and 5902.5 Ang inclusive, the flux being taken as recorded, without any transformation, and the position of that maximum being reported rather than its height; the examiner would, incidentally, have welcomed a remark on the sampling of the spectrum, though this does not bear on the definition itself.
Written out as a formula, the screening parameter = 5902.0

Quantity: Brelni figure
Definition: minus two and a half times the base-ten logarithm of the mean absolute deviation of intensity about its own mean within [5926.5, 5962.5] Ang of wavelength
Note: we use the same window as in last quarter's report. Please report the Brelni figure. 1.5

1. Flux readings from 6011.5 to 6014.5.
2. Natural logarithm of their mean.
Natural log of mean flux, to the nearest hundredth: 2.09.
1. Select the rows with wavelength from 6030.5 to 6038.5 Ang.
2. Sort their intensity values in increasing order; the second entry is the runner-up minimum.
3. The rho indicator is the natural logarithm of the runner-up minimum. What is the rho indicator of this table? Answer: 2.10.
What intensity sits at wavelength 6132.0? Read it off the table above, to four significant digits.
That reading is 7.367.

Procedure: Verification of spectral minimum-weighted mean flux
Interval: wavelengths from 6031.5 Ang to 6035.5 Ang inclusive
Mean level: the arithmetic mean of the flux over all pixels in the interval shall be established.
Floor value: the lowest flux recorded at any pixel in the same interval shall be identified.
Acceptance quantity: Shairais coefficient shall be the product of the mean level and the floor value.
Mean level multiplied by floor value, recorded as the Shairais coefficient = 67.6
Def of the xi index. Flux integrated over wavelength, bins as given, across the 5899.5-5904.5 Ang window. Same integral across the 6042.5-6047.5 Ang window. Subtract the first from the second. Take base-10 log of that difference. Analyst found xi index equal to 0.75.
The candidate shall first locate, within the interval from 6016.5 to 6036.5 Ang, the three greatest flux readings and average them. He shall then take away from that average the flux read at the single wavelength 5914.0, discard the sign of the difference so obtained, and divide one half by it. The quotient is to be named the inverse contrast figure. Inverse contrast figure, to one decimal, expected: 6.5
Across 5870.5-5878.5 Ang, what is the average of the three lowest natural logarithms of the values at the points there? 2.10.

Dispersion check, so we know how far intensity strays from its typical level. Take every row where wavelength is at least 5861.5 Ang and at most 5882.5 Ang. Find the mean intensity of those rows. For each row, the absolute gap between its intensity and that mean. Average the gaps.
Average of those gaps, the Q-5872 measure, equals 0.344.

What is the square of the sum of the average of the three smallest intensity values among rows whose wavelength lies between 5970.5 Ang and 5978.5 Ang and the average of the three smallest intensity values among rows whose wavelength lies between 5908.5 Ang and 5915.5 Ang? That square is 256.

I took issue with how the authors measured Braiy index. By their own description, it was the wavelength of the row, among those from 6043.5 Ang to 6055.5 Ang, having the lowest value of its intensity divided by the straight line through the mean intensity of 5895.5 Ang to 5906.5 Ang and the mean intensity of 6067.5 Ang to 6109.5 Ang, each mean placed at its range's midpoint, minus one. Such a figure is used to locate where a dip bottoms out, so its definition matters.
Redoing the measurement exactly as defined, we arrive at 6054.0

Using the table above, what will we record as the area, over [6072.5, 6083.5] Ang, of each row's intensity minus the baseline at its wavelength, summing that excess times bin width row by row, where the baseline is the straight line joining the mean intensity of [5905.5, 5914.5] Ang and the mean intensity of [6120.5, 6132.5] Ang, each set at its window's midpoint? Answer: 0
